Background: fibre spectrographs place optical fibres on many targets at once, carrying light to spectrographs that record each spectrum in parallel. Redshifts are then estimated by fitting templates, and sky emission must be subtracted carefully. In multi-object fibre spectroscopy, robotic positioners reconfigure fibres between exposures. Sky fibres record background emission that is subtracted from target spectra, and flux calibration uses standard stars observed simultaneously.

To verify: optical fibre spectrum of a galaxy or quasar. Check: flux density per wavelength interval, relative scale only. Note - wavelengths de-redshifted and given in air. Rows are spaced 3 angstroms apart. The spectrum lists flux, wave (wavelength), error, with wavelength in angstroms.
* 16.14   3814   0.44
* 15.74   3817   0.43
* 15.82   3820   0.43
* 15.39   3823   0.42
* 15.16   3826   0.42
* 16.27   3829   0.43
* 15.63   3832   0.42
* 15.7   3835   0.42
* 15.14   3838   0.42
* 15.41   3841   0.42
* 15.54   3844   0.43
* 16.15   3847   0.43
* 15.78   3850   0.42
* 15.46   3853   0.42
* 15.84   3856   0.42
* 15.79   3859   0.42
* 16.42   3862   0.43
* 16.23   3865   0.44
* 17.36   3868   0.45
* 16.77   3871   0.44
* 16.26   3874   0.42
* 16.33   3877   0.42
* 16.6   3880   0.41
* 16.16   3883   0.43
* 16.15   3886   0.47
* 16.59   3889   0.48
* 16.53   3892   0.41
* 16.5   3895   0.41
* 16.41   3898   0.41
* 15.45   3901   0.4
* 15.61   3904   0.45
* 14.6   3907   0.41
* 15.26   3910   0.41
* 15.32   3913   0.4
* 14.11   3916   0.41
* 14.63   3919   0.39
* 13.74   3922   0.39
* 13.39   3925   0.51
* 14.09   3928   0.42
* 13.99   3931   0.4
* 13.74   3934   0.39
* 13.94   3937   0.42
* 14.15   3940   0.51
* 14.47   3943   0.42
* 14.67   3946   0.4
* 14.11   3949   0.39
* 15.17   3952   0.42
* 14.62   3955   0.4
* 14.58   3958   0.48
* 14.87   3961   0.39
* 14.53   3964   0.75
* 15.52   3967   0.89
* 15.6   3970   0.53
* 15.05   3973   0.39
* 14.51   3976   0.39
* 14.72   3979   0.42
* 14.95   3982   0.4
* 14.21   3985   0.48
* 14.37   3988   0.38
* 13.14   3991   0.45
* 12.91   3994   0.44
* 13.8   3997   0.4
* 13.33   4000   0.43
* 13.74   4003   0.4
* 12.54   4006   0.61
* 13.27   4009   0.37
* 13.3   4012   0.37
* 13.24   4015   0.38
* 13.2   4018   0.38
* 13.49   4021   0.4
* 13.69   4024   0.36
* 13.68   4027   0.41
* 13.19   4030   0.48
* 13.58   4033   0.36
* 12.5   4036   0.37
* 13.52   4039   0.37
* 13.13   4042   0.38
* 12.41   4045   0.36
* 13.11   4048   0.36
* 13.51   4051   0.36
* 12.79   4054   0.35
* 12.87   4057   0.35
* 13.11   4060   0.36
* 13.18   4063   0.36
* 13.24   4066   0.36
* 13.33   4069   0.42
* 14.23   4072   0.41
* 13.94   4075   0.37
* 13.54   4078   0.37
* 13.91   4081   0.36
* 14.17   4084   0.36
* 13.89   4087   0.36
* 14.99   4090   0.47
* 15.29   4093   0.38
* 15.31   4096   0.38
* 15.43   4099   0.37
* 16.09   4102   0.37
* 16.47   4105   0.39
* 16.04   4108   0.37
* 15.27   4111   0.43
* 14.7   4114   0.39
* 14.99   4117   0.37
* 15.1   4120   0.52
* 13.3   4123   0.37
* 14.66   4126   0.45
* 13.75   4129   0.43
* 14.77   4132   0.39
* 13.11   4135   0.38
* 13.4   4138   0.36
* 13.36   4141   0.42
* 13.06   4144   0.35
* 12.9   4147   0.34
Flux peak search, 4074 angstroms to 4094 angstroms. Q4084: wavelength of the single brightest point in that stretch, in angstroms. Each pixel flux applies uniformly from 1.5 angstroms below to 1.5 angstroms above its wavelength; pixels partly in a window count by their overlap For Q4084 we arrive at 4093 angstroms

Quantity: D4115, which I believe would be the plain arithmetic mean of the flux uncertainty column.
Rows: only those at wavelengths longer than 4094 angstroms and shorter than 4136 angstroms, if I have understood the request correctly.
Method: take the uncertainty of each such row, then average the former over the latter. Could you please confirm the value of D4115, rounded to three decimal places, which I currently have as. 0.401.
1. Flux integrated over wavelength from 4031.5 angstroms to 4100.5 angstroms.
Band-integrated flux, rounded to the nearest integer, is 945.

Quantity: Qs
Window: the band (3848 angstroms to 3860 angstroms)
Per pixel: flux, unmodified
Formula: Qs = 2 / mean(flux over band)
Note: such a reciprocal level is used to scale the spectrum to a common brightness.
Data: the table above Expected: 0.127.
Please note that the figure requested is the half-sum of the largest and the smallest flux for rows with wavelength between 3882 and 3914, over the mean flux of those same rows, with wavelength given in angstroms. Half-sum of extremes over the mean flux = 0.98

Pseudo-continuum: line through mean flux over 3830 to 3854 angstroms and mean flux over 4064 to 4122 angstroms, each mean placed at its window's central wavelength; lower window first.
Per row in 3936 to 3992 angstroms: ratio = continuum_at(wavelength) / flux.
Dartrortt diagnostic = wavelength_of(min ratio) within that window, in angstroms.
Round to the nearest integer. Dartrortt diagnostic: 3970 angstroms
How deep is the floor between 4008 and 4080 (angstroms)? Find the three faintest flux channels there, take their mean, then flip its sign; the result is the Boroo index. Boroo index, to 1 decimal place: -12.6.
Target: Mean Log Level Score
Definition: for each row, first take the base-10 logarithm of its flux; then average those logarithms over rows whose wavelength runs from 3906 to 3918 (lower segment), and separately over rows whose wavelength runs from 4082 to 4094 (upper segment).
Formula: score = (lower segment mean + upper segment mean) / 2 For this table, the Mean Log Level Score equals 1.17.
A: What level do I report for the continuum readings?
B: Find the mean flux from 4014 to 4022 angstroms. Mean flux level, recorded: 13.3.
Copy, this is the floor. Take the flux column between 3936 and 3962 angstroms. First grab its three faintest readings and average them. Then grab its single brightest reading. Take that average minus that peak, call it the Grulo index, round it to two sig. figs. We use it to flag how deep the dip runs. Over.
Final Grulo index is -1.1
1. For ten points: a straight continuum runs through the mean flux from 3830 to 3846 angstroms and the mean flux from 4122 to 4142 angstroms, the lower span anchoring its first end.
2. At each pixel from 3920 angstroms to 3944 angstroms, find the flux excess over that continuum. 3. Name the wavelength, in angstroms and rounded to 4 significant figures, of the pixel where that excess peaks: 3943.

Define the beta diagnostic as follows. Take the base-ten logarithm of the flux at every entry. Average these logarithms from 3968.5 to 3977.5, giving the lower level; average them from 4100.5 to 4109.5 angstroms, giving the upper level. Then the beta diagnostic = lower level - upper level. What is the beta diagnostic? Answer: -0.03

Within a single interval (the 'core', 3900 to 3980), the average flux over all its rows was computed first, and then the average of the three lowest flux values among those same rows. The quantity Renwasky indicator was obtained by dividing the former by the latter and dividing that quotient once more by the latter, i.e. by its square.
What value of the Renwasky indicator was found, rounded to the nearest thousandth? 0.079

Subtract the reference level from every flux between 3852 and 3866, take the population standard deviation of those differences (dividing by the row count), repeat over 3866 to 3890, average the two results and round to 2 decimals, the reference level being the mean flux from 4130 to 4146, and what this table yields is 0.36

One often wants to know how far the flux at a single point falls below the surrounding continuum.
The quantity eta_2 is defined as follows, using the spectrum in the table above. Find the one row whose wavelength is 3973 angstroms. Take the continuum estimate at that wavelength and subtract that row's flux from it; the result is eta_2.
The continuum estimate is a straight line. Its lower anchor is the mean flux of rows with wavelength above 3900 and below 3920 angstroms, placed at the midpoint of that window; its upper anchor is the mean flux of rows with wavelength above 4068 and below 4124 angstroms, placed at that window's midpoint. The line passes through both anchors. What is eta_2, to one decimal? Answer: -0.1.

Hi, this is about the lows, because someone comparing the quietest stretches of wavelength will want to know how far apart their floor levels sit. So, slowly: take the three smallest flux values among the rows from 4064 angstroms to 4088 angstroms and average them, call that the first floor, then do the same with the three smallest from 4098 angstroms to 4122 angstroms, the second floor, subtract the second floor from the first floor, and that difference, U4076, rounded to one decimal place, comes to -1.6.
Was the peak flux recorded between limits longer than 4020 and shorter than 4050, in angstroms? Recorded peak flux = 13.69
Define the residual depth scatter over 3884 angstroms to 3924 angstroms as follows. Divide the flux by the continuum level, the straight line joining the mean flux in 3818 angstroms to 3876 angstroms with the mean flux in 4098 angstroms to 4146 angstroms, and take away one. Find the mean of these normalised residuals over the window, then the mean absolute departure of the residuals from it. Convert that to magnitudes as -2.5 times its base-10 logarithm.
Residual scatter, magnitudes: 3.32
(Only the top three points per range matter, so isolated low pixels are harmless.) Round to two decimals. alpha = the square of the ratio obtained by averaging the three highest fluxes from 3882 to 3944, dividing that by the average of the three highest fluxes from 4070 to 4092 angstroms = 1.31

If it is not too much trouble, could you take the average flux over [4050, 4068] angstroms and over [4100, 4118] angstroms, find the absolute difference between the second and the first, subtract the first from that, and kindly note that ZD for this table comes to -10.6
